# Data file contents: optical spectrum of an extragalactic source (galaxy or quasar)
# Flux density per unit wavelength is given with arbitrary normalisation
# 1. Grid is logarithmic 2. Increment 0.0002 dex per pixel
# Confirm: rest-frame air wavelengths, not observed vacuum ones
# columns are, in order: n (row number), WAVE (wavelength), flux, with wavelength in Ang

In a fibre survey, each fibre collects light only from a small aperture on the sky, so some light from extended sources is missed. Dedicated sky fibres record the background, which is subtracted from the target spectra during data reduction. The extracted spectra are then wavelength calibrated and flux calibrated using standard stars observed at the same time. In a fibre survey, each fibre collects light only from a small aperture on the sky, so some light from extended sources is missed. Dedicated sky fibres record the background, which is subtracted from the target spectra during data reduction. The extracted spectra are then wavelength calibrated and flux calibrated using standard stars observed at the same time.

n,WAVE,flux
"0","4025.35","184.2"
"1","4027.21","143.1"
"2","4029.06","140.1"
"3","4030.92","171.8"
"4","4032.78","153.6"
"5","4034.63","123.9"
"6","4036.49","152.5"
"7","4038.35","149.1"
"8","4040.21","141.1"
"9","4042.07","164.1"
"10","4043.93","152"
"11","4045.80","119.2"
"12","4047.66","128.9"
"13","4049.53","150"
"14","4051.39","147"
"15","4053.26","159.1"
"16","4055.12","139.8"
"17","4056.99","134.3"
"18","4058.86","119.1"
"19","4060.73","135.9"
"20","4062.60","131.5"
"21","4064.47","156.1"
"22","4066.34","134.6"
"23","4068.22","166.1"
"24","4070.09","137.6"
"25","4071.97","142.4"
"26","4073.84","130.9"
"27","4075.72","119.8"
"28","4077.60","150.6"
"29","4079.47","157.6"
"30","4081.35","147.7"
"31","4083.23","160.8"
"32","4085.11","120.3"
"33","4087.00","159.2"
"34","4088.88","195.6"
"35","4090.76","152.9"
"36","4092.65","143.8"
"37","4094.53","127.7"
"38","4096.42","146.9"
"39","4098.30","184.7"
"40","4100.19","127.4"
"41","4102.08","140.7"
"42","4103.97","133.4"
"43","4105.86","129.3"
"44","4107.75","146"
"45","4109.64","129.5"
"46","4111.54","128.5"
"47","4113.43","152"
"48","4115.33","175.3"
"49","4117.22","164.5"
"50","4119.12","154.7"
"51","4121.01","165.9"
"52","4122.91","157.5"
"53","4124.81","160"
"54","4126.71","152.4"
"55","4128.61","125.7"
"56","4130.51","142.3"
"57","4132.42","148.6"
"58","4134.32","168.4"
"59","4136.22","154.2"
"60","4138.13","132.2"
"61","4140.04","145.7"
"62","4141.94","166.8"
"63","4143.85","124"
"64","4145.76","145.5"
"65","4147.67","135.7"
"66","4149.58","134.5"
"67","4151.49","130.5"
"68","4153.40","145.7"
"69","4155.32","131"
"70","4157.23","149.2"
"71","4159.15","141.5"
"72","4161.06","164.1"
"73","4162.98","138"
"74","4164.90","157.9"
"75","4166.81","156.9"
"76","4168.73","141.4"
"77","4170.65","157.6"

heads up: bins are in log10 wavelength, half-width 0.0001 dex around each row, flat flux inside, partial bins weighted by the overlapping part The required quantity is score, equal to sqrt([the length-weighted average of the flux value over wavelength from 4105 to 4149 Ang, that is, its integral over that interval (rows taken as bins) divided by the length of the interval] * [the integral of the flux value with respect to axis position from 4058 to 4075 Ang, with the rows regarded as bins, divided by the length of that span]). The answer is 143.5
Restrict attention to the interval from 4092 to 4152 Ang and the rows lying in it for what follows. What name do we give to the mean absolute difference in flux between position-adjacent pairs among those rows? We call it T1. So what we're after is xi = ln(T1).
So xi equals 2.79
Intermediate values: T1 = 16.3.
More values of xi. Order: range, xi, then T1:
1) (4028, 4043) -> 3.01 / 20.4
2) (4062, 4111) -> 3.09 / 22.0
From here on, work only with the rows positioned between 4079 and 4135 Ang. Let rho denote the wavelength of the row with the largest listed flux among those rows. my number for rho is 4088.88 Ang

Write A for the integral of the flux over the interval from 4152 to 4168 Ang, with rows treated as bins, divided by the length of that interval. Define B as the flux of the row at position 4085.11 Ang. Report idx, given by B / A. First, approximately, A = 147.5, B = 120.3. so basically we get 0.82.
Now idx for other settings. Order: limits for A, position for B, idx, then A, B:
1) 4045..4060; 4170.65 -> 1.15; 137.3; 157.6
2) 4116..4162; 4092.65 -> 0.97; 147.7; 143.8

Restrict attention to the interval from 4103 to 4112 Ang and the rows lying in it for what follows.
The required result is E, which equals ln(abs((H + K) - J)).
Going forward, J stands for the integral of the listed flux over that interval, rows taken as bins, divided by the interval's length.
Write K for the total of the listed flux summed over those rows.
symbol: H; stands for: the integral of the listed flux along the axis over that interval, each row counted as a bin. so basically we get 7.46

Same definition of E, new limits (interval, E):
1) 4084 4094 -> 7.67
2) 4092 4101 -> 7.55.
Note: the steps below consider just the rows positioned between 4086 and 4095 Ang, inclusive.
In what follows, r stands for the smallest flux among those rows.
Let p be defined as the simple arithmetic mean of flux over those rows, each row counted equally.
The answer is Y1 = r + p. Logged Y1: 284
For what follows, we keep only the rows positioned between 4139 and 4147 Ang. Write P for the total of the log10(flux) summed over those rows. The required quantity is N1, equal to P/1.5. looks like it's 5.76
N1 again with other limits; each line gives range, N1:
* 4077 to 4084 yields 5.83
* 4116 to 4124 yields 5.88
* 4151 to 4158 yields 5.71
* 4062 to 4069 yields 5.77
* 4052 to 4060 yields 5.70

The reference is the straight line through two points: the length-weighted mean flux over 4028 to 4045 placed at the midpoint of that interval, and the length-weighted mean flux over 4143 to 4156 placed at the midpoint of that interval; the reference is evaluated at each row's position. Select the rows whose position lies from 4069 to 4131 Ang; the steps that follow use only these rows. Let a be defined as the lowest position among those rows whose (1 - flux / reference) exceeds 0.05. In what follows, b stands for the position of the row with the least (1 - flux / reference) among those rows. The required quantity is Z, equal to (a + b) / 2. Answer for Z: 4079.5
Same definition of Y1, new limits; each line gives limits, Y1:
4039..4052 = 262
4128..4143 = 274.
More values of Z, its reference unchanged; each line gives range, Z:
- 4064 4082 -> 4067.3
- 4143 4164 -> 4152.5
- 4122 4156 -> 4131.5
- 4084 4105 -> 4087.0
